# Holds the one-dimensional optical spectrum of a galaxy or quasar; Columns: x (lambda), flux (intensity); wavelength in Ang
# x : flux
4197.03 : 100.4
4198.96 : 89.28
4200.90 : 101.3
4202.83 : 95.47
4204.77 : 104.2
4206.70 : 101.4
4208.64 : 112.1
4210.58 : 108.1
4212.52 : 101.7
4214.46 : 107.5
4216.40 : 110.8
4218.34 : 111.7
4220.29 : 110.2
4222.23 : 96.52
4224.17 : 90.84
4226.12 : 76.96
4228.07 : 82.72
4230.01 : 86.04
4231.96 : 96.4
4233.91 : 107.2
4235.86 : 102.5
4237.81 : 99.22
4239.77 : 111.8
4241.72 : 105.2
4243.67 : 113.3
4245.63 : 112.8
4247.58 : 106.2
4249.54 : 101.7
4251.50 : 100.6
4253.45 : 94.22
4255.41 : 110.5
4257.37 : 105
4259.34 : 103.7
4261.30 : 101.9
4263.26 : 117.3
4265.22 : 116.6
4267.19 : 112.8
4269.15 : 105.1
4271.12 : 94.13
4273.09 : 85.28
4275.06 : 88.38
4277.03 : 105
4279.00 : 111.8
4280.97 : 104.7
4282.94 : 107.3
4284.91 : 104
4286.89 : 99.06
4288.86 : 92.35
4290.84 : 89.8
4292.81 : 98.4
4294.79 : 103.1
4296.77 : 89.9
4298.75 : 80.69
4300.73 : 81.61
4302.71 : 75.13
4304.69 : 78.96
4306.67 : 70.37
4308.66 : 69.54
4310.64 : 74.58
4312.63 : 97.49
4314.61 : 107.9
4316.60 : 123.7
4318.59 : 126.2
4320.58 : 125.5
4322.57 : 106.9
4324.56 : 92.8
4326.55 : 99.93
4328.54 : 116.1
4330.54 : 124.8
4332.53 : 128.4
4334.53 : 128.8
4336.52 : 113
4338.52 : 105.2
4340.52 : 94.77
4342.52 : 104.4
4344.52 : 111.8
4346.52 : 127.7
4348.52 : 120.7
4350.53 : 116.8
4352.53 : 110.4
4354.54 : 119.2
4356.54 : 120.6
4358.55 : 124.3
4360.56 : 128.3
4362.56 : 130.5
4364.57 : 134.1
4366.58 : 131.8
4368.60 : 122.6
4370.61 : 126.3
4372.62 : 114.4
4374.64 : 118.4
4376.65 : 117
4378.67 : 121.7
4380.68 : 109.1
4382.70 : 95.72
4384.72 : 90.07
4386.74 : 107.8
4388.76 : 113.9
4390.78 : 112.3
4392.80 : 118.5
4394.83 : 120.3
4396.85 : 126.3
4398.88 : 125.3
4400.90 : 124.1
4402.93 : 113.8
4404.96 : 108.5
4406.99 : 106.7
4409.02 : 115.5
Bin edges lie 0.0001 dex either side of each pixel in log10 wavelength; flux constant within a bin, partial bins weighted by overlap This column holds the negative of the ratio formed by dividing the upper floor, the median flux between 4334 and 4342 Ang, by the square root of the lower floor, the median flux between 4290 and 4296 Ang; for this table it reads -11.0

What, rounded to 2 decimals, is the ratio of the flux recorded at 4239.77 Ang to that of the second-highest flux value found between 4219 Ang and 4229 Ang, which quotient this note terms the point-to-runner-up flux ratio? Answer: 1.16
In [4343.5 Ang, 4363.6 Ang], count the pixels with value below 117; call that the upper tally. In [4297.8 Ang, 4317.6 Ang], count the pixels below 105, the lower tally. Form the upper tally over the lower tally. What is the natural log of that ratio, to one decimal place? -1.0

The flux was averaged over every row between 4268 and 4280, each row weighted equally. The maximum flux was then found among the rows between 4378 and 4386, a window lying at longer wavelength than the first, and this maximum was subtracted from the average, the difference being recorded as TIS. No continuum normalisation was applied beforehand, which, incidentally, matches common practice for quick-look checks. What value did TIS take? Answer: -23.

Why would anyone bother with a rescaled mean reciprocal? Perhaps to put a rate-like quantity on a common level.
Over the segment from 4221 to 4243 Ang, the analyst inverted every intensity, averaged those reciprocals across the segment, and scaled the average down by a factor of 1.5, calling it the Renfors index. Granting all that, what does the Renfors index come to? 0.0070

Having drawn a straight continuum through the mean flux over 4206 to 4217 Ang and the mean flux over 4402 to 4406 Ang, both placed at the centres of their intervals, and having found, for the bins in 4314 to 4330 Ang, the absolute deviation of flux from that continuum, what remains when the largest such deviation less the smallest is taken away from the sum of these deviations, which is 68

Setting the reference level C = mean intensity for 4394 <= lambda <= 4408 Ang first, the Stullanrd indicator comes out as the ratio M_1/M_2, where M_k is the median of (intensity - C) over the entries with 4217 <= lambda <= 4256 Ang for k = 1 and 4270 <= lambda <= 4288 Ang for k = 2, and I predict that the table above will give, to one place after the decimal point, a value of 1.1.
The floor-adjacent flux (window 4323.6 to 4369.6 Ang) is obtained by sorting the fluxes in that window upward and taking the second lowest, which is 94.77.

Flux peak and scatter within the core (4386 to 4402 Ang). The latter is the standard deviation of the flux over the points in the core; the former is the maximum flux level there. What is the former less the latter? 120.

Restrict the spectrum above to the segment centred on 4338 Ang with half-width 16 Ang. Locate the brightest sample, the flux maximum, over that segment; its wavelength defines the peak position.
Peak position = 4334.53 Ang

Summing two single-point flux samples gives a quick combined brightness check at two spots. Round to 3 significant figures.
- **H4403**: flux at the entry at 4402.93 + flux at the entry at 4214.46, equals 221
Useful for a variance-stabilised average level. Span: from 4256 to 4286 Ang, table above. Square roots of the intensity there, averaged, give 10.2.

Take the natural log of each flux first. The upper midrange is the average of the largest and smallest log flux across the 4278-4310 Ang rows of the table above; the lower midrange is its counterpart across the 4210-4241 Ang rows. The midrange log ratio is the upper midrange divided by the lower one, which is 0.99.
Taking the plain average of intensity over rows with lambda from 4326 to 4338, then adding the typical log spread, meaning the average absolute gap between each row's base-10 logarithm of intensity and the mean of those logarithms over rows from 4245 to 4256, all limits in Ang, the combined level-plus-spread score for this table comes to 119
